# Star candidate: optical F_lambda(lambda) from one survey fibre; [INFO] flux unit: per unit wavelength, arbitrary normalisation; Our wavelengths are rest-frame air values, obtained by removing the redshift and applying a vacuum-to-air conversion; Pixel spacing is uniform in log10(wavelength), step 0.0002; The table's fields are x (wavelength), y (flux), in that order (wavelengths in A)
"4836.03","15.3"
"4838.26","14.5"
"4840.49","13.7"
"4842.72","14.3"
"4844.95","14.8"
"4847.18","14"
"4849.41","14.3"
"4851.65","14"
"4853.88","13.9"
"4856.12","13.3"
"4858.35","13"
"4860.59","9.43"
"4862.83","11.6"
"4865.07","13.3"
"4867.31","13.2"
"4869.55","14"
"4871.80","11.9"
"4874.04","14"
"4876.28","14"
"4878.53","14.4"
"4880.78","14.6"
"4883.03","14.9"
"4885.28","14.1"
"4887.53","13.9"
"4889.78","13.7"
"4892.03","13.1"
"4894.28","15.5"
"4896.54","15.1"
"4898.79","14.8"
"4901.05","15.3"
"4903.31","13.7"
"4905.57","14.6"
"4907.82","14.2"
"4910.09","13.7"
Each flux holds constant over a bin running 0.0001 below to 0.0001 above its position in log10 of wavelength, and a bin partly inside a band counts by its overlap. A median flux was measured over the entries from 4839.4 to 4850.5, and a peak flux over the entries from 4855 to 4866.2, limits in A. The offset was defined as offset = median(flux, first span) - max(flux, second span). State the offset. 1.0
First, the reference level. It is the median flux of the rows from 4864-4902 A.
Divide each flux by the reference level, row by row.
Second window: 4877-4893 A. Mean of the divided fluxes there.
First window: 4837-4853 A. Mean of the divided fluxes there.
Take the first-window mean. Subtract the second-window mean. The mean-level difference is 0.009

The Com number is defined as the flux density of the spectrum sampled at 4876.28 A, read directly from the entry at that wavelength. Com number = 14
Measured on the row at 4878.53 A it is 14.4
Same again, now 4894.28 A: 15.5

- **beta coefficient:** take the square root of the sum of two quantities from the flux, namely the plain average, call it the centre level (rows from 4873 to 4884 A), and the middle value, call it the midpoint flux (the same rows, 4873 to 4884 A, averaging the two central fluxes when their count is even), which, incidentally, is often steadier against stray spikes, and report 5.36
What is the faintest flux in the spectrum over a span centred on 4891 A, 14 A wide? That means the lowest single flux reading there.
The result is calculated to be 13.1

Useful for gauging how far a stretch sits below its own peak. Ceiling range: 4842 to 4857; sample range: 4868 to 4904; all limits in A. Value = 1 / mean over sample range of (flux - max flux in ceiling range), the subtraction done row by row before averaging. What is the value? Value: -1.6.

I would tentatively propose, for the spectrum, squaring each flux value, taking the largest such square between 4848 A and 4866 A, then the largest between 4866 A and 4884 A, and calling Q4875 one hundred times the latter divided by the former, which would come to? 109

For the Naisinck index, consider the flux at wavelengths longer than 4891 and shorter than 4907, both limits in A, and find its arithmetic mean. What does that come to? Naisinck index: 14.6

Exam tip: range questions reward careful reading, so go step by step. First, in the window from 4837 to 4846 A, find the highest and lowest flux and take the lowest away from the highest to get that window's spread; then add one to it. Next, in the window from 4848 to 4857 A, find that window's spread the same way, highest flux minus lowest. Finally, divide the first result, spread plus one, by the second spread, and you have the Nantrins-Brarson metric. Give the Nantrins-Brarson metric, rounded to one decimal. 2.1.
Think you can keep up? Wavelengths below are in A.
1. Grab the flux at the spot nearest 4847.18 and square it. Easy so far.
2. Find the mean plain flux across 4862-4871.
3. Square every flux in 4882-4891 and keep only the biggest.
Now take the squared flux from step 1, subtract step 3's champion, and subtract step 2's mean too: -39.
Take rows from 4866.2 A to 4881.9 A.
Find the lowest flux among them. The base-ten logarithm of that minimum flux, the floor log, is 1.08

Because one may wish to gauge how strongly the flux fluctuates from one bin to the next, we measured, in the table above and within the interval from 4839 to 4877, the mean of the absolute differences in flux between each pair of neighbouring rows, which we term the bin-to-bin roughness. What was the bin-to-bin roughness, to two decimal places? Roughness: 1.00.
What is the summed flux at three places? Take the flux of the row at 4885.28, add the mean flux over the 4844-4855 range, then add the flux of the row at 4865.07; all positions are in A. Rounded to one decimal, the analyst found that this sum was 41.6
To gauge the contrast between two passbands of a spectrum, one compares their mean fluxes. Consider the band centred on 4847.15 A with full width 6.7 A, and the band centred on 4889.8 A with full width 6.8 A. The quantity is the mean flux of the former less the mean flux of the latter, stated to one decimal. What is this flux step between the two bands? 0.8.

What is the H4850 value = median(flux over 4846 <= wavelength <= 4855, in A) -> 14.0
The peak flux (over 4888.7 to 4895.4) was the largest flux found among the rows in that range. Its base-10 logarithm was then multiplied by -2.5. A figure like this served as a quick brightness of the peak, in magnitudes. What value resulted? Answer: -2.98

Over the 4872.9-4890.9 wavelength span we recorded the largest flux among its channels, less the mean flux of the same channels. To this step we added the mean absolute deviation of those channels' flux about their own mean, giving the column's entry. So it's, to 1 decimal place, 1.0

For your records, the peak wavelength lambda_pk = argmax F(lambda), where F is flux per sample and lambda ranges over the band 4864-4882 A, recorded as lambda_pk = 4880.78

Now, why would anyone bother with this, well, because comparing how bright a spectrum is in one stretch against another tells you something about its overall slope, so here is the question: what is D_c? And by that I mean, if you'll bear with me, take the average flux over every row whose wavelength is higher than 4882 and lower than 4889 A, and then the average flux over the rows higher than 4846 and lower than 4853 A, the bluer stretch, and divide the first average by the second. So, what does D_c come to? 1.01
